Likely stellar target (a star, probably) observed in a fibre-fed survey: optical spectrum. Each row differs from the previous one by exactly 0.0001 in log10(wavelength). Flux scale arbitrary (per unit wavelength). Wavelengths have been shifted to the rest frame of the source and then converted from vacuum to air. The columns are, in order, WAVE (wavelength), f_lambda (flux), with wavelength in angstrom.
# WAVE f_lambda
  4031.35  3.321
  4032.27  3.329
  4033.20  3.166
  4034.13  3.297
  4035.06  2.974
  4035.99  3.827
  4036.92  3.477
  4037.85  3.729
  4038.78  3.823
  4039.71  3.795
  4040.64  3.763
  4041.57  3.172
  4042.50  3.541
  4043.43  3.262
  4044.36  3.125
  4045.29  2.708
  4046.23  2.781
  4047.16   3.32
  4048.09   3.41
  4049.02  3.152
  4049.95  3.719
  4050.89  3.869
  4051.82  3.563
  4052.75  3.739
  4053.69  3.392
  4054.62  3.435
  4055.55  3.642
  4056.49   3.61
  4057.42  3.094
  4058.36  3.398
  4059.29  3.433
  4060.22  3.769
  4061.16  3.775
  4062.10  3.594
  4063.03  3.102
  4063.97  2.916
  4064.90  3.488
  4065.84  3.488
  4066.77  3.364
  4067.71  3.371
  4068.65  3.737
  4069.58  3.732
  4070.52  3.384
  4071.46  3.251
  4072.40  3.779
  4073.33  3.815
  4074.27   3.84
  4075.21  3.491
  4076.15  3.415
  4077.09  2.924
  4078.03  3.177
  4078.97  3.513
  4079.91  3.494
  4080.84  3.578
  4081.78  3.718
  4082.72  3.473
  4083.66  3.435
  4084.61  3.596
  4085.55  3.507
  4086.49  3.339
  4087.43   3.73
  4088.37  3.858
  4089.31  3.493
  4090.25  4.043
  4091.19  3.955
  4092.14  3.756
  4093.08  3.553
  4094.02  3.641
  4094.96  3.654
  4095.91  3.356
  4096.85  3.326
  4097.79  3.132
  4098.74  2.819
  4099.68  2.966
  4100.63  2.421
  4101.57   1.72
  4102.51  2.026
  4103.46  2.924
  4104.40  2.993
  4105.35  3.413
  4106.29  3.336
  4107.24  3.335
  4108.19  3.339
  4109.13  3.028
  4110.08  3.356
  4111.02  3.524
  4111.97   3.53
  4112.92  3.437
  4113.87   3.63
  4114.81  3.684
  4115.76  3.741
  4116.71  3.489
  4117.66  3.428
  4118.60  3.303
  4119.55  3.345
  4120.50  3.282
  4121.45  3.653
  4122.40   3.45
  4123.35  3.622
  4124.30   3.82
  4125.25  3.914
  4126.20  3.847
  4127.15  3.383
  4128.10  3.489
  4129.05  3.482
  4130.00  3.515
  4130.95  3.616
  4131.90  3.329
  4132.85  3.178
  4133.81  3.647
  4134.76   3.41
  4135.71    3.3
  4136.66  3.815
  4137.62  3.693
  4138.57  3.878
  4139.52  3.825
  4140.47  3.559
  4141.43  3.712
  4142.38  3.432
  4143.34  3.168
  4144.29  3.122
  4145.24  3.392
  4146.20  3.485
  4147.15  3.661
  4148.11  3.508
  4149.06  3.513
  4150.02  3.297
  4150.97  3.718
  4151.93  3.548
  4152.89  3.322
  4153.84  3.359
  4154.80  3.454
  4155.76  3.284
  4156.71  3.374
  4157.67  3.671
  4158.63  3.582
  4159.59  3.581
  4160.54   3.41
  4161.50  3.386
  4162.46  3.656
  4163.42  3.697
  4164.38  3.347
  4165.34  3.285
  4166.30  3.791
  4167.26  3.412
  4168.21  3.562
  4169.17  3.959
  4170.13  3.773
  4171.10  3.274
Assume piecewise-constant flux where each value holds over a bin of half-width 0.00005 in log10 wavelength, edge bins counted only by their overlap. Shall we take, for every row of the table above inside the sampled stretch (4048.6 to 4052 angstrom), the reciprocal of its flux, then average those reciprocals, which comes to 0.281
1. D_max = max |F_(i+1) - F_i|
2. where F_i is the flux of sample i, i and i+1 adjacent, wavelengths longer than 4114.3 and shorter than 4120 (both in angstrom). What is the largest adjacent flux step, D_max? 0.3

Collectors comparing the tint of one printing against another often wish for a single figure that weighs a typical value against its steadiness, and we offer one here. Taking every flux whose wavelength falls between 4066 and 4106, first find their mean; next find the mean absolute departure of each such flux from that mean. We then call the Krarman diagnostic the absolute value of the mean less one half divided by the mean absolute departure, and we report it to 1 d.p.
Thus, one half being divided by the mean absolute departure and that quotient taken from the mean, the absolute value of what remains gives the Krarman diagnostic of 1.8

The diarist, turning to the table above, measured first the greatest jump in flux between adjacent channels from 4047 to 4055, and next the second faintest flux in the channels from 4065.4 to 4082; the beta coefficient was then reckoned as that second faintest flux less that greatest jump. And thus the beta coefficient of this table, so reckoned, 2.61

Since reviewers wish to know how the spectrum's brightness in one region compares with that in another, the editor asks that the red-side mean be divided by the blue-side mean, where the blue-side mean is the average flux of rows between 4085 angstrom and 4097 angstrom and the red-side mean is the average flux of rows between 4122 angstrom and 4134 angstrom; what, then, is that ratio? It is 0.98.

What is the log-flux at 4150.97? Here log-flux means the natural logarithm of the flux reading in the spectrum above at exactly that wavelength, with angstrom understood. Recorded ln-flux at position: 1.31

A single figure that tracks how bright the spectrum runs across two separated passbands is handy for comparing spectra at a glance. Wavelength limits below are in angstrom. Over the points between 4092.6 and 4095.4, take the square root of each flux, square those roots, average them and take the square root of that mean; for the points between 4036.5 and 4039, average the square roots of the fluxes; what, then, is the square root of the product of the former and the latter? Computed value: 1.91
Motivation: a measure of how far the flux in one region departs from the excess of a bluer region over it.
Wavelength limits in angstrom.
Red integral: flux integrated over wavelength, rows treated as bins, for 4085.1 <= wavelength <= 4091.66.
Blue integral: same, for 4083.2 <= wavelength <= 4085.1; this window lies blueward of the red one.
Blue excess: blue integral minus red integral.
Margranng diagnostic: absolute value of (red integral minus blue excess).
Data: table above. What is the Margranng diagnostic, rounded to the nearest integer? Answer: 42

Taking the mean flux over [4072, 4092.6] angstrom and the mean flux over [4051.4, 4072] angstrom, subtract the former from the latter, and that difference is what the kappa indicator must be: -0.1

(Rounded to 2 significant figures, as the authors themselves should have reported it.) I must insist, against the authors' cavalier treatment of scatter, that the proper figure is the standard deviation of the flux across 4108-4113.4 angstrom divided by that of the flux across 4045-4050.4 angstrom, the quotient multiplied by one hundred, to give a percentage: 48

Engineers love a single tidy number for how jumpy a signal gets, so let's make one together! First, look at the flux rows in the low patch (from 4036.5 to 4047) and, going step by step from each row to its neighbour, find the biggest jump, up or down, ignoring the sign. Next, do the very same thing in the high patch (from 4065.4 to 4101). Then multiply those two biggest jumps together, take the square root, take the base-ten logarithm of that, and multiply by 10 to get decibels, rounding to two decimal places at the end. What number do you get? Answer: -2.44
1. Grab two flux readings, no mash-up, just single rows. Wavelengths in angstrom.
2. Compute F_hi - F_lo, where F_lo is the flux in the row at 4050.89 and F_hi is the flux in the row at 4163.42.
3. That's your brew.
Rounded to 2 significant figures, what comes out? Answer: -0.17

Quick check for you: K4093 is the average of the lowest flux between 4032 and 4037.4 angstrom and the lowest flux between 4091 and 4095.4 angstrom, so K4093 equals 3.26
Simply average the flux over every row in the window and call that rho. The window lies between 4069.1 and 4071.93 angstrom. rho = 3.46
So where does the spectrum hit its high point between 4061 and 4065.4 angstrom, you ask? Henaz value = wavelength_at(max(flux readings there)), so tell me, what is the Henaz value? 4061.16 angstrom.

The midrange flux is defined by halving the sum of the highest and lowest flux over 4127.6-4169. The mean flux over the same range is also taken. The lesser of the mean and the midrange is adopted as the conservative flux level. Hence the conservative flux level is 3.50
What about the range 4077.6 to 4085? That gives 3.45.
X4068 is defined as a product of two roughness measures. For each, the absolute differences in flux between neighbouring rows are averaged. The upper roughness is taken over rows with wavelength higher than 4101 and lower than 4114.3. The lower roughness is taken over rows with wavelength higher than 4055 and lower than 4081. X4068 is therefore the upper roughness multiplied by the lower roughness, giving 0.048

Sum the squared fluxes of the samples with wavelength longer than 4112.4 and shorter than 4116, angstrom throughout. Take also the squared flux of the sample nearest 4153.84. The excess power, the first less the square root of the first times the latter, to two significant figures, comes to 28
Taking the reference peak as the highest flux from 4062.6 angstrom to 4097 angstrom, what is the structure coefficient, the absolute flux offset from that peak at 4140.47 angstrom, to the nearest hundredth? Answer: 0.48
